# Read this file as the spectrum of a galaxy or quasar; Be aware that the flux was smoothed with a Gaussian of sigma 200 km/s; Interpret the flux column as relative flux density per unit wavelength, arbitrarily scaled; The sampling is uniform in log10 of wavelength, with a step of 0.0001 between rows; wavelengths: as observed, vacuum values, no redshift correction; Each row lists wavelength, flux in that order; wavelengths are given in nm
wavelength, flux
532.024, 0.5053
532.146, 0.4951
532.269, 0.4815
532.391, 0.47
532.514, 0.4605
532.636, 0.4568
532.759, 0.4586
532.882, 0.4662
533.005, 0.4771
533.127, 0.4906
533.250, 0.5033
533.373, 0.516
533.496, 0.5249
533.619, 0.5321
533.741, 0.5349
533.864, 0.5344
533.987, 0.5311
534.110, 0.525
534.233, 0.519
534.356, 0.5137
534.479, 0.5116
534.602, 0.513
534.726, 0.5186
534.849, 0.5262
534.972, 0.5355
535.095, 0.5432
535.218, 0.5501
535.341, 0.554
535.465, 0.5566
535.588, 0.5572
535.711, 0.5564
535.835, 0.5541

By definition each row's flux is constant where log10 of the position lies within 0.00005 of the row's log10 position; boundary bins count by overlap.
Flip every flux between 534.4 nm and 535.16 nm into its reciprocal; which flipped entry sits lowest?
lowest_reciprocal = 1.84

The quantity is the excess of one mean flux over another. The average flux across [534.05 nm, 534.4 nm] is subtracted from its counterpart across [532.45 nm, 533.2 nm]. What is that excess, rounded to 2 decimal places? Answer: -0.05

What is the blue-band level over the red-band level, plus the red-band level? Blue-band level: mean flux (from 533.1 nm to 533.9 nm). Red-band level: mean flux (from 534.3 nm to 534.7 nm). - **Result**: 1.53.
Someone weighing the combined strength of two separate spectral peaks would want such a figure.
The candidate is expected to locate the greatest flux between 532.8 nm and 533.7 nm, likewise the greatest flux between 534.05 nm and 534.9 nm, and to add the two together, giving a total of 1.058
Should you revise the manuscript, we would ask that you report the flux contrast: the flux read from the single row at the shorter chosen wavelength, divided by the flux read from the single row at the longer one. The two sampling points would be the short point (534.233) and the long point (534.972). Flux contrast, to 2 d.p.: 0.97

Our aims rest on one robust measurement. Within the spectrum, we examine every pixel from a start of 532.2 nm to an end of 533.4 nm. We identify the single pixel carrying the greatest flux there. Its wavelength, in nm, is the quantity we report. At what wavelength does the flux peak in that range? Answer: 533.373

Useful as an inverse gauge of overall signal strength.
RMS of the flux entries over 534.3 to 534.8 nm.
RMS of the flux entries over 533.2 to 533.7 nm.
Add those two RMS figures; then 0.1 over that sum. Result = 0.097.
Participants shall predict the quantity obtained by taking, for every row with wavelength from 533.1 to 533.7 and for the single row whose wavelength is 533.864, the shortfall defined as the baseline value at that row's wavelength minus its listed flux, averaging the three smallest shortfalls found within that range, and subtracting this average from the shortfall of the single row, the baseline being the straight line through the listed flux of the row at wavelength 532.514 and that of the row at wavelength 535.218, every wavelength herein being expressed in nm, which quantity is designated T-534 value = 0.00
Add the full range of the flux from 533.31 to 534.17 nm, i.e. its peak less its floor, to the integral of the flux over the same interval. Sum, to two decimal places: 0.47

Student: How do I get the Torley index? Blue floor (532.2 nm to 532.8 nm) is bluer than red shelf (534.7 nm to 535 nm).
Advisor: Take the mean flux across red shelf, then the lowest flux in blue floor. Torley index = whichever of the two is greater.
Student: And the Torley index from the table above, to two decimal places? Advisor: 0.53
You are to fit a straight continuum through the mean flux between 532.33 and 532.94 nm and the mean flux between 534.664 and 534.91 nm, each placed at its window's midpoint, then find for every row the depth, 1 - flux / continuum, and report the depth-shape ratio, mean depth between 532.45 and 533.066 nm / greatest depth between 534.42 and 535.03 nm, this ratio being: 1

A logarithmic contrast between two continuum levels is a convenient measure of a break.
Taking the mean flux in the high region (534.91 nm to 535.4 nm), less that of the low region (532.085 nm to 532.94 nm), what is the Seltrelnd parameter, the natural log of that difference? -2.6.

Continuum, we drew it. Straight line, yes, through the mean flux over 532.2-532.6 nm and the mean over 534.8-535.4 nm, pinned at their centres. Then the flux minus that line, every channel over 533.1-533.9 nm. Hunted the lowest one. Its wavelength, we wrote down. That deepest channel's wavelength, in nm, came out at 533.127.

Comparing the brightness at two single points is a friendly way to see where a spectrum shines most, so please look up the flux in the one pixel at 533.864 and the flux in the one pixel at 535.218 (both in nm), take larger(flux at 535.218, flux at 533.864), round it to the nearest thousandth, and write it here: 0.550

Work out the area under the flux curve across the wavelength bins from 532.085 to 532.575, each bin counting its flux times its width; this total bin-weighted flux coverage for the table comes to 0.234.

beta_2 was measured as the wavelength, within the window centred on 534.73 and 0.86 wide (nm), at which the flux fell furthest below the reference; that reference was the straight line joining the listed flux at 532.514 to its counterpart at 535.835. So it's 534.602 nm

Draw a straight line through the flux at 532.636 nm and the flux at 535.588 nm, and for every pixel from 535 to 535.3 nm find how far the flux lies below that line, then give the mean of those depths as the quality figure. -0.004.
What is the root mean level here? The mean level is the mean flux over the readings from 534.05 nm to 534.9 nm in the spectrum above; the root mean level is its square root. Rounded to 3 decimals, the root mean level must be 0.720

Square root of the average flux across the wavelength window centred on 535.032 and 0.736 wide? 0.73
